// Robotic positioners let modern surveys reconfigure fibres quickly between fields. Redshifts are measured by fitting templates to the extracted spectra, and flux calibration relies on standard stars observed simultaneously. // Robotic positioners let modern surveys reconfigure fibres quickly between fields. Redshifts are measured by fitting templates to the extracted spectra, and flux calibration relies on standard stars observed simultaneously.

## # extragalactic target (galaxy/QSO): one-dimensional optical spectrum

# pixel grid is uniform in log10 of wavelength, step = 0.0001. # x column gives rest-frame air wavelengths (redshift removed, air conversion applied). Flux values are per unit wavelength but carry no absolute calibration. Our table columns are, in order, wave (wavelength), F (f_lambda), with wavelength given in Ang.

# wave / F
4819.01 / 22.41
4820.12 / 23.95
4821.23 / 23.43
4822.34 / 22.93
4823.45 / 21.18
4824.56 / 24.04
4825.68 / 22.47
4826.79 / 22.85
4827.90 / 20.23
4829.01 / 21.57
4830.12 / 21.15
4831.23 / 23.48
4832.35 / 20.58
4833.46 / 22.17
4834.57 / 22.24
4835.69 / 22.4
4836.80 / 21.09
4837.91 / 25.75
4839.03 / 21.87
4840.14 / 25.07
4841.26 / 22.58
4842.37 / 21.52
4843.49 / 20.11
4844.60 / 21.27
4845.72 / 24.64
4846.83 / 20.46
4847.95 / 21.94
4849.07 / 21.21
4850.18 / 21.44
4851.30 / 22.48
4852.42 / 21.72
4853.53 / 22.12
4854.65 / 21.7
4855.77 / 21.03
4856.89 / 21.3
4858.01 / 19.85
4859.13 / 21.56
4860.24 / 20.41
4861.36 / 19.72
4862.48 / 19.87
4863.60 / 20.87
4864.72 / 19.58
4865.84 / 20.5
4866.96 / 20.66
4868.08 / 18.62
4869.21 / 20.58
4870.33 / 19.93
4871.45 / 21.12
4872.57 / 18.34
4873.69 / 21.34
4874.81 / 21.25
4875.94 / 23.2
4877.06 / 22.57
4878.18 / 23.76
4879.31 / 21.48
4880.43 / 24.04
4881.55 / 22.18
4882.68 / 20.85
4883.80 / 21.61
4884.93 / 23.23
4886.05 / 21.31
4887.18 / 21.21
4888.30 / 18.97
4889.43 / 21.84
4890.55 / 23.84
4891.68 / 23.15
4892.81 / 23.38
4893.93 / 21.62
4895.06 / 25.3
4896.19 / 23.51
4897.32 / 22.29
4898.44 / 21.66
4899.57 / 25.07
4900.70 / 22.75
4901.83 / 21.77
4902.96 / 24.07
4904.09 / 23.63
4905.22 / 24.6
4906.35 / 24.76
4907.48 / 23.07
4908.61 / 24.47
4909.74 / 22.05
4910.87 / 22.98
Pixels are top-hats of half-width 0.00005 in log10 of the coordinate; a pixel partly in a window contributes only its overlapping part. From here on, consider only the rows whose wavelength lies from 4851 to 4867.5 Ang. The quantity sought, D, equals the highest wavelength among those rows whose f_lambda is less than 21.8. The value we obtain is 4866.96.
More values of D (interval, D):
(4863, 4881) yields 4879.31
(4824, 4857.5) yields 4856.89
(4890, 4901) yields 4898.44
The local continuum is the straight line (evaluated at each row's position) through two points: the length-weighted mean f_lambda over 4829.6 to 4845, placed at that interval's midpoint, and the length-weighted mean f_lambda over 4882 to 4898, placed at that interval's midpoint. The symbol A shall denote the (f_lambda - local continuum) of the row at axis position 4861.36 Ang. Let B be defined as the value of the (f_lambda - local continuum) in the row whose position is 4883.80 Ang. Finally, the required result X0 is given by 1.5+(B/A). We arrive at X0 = 1.8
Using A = -2.5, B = -0.7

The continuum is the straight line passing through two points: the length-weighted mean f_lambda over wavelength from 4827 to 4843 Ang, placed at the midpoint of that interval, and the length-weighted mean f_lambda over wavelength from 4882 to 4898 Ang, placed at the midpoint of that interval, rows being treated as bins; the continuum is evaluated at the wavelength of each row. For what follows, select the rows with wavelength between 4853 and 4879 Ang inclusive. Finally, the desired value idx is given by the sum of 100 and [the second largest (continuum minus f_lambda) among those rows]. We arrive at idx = 103.7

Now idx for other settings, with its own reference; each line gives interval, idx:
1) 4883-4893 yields 101.1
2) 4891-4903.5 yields 100.6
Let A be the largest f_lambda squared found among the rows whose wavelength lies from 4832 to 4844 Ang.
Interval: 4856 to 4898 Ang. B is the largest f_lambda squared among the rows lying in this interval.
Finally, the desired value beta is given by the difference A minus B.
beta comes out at 23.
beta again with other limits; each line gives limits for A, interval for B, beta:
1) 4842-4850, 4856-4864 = 142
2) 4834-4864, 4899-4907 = 35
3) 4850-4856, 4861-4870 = 70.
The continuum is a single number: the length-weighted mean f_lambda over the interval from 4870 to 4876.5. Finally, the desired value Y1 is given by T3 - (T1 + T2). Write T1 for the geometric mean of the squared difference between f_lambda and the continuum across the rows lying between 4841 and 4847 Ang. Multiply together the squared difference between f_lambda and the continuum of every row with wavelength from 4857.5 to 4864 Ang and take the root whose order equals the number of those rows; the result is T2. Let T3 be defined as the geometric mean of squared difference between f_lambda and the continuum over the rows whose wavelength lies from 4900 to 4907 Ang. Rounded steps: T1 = 0.8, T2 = 0.24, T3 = 5.8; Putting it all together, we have 4.8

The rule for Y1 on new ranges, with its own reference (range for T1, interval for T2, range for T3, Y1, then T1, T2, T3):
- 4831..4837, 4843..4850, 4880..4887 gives -0.7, 0.7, 0.54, 0.5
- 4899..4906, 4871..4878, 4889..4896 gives -3.0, 6.0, 0.69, 3.6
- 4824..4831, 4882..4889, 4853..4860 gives -1.0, 1.0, 0.28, 0.3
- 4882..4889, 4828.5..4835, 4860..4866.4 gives -0.7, 0.3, 0.61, 0.2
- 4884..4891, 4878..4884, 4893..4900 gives 1.5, 1.2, 0.63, 3.3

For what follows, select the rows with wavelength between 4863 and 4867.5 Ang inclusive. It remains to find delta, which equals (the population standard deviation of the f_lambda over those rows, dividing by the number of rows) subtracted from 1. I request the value 0.5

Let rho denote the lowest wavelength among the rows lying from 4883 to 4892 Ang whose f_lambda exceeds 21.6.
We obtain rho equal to 4883.80 Ang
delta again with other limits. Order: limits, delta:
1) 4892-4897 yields -0.3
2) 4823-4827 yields 0.0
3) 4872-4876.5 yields -0.7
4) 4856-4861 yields 0.3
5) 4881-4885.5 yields 0.1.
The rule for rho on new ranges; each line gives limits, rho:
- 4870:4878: 4875.94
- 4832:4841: 4833.46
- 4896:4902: 4896.19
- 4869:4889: 4875.94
